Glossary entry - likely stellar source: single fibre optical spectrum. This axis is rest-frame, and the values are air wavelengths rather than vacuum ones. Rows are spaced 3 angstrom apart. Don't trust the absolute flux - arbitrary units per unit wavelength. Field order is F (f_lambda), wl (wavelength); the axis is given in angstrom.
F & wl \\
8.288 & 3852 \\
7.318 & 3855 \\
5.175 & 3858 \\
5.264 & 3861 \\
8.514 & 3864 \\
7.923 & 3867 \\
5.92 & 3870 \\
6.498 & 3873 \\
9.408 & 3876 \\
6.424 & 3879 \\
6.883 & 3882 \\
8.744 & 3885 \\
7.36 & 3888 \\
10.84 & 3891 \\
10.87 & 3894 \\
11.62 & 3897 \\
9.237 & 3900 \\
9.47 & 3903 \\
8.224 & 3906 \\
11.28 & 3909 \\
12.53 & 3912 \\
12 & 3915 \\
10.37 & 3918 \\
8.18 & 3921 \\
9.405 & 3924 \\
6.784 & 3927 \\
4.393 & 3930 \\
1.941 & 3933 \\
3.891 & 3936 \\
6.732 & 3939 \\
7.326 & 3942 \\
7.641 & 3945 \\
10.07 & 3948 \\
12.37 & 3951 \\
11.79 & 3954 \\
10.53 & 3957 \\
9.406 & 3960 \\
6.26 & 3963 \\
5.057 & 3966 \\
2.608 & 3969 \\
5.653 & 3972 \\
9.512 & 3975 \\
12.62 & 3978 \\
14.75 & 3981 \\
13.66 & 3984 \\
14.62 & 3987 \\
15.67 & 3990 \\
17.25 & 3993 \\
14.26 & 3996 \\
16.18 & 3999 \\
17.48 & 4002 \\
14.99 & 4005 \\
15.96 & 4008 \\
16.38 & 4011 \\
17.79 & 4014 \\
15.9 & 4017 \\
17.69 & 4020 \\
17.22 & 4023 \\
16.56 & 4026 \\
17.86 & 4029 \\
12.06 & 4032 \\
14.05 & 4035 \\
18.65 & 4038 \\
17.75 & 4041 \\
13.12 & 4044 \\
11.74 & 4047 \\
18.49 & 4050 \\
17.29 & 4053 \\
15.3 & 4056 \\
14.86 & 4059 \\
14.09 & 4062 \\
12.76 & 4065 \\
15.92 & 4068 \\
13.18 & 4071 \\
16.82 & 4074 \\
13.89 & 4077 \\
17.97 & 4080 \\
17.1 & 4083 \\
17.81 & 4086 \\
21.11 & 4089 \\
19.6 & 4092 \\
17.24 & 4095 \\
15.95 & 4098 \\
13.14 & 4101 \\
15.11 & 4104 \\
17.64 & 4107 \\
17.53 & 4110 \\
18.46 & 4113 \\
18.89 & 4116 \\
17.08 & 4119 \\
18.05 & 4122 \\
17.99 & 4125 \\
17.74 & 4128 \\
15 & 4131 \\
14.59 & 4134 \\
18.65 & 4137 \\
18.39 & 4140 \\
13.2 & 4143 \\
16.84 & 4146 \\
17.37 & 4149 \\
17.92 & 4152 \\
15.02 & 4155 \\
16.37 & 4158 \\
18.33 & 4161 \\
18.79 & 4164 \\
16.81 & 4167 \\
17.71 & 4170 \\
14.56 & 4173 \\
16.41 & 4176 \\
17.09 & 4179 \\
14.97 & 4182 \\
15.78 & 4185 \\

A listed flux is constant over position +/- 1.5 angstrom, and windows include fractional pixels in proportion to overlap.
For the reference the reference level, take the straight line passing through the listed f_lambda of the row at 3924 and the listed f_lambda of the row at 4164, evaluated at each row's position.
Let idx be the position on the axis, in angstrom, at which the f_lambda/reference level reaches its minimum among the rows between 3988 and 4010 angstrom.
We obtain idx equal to 3996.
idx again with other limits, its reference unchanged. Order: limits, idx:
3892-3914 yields 3906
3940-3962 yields 3942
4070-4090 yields 4071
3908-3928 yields 3927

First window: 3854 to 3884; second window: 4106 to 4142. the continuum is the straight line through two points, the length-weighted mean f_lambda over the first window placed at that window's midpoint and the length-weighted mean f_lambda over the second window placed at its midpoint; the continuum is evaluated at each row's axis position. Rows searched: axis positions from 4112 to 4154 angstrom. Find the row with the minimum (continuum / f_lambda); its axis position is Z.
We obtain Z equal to 4116 angstrom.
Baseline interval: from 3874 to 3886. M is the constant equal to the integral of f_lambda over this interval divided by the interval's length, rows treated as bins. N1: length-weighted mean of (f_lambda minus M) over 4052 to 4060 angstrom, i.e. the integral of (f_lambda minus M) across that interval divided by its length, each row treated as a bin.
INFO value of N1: 8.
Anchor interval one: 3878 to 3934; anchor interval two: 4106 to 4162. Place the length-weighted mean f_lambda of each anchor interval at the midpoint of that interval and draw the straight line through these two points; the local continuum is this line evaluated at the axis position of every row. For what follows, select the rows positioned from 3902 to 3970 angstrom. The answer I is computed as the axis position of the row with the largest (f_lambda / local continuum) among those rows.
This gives 3912 angstrom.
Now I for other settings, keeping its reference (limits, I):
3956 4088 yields 3993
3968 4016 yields 3993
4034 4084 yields 4038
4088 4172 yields 4089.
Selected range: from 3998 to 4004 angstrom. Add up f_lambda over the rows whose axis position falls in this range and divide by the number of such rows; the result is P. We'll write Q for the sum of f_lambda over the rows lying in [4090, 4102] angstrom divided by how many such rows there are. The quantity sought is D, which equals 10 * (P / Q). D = 10.2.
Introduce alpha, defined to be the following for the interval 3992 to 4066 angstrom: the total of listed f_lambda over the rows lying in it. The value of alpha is 396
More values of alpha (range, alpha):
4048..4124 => 415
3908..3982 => 213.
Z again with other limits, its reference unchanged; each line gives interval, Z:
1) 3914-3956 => 3915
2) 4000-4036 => 4002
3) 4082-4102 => 4089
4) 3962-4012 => 3993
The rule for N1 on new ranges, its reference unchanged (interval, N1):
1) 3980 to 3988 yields 7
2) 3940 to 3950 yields 1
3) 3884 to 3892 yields 1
